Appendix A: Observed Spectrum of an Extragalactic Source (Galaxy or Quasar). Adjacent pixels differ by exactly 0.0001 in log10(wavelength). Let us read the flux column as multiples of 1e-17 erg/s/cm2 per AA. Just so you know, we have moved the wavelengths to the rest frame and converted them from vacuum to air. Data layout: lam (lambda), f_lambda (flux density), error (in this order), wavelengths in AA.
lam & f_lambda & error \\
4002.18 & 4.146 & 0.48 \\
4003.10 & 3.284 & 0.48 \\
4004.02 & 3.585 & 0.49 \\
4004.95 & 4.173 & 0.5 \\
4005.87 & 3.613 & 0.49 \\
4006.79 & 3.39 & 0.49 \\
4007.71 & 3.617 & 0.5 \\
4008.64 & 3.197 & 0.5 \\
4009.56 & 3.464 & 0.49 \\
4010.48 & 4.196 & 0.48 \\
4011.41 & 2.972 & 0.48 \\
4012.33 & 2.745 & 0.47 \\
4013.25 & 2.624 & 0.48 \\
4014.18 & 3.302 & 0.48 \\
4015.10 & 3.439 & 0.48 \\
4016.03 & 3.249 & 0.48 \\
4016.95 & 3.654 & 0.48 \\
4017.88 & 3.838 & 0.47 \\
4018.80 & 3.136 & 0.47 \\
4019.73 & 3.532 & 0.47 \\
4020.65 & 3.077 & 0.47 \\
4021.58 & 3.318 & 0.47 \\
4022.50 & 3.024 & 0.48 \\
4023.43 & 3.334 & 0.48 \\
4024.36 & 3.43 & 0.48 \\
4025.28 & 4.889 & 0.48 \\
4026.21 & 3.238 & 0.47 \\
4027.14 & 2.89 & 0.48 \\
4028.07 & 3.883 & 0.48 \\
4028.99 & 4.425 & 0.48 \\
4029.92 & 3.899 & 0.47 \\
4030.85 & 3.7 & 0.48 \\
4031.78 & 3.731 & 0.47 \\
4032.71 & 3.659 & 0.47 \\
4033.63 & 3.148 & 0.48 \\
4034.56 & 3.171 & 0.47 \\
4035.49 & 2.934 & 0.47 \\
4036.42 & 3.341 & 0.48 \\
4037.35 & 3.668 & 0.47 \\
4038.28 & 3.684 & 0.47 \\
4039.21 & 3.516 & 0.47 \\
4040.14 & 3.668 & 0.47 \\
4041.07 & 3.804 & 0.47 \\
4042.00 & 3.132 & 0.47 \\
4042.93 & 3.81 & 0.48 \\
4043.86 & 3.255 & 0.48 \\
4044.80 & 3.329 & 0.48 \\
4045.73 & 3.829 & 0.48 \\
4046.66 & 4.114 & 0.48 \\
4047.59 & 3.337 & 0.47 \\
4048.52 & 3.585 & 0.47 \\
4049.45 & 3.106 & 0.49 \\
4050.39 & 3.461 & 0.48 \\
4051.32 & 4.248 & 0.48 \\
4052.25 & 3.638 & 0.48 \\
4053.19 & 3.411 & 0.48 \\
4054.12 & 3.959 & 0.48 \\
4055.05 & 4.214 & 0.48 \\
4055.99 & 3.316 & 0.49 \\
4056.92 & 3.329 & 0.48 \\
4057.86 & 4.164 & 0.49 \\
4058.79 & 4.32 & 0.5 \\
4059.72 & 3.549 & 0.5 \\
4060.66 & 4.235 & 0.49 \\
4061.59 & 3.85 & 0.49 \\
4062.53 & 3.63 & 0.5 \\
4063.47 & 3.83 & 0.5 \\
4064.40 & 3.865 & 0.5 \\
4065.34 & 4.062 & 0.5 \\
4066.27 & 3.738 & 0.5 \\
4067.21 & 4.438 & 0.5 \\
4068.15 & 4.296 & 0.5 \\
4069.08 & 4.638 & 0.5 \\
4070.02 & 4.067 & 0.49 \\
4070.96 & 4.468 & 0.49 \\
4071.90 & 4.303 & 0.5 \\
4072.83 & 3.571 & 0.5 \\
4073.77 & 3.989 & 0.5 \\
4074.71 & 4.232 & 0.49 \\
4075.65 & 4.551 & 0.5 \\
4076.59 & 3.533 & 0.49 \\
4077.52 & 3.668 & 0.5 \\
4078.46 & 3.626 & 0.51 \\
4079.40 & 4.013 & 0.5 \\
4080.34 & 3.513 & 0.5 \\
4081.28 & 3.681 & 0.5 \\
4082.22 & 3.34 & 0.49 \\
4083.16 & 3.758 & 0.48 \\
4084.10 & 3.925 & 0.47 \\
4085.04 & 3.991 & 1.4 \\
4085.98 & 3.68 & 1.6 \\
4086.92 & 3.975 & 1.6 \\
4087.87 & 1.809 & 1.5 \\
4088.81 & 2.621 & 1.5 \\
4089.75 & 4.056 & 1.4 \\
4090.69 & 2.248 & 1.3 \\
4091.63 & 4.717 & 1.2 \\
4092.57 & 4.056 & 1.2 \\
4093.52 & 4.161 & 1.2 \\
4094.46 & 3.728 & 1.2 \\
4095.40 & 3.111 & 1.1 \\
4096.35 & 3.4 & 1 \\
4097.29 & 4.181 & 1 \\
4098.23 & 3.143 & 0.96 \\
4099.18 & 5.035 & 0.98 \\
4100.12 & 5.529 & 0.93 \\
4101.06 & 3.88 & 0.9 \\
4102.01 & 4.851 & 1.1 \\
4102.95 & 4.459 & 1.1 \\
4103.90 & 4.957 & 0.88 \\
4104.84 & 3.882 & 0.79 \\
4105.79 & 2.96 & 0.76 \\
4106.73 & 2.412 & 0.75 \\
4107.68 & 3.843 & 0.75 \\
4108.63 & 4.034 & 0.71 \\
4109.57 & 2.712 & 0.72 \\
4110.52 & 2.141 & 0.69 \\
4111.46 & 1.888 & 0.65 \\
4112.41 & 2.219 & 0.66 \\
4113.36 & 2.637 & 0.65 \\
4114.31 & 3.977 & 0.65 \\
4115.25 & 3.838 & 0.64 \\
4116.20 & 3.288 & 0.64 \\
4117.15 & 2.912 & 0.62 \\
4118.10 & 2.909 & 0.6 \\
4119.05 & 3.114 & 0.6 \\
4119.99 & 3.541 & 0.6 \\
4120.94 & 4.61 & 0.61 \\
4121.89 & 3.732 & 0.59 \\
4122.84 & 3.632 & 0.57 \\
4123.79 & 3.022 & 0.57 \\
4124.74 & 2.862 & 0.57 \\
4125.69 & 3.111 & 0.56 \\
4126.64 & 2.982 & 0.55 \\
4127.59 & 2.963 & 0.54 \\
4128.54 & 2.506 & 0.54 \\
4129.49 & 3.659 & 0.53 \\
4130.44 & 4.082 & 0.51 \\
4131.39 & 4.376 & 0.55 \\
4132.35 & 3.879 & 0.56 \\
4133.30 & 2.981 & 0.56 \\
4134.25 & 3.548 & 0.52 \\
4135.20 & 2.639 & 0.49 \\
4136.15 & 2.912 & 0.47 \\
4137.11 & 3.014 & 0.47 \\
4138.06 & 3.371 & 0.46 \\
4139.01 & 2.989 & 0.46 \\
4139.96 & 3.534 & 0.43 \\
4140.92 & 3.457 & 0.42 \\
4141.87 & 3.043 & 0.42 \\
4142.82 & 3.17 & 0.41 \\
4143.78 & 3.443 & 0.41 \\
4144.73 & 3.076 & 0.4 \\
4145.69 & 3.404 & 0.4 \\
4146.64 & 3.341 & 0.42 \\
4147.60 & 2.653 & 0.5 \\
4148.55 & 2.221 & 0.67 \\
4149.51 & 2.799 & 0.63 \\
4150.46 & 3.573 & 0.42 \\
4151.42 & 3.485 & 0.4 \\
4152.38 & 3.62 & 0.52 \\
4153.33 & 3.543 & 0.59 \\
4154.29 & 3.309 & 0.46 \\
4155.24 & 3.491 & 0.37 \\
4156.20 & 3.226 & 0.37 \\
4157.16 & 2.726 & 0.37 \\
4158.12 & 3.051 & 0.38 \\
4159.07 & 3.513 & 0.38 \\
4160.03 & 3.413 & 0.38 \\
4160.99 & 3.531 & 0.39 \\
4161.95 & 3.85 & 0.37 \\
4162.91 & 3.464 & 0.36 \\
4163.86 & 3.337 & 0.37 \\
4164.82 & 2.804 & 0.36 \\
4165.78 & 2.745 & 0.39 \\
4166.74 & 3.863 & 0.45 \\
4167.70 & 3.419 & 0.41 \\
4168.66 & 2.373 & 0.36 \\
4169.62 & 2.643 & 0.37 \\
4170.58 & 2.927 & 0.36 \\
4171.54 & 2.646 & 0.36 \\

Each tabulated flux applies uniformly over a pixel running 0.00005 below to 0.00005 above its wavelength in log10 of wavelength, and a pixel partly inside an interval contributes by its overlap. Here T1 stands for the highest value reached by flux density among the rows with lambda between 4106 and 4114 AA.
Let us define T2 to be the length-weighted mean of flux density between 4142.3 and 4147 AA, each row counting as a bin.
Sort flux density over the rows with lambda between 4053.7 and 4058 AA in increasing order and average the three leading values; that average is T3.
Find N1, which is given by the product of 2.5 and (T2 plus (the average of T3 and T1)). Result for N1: 17.7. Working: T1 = 4.034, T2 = 3.3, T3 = 3.5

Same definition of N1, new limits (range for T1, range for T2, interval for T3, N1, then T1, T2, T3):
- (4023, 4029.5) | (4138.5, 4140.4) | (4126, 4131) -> 17.8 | 4.889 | 3.3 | 2.8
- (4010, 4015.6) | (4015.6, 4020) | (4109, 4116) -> 16.6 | 4.196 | 3.5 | 2.1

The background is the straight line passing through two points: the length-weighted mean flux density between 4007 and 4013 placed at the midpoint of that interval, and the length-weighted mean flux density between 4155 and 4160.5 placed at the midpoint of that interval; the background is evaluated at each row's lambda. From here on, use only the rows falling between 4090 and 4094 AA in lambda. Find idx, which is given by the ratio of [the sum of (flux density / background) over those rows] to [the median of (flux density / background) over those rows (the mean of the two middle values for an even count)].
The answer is 3.69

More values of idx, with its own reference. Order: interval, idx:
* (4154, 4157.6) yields 3.90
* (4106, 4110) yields 3.97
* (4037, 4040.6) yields 3.96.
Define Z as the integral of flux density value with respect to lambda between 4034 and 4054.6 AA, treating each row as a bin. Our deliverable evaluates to 73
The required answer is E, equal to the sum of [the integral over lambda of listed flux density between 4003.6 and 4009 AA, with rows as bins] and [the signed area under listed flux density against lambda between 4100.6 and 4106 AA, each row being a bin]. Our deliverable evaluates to 42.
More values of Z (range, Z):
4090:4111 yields 80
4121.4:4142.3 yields 69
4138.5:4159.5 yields 67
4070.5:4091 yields 75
